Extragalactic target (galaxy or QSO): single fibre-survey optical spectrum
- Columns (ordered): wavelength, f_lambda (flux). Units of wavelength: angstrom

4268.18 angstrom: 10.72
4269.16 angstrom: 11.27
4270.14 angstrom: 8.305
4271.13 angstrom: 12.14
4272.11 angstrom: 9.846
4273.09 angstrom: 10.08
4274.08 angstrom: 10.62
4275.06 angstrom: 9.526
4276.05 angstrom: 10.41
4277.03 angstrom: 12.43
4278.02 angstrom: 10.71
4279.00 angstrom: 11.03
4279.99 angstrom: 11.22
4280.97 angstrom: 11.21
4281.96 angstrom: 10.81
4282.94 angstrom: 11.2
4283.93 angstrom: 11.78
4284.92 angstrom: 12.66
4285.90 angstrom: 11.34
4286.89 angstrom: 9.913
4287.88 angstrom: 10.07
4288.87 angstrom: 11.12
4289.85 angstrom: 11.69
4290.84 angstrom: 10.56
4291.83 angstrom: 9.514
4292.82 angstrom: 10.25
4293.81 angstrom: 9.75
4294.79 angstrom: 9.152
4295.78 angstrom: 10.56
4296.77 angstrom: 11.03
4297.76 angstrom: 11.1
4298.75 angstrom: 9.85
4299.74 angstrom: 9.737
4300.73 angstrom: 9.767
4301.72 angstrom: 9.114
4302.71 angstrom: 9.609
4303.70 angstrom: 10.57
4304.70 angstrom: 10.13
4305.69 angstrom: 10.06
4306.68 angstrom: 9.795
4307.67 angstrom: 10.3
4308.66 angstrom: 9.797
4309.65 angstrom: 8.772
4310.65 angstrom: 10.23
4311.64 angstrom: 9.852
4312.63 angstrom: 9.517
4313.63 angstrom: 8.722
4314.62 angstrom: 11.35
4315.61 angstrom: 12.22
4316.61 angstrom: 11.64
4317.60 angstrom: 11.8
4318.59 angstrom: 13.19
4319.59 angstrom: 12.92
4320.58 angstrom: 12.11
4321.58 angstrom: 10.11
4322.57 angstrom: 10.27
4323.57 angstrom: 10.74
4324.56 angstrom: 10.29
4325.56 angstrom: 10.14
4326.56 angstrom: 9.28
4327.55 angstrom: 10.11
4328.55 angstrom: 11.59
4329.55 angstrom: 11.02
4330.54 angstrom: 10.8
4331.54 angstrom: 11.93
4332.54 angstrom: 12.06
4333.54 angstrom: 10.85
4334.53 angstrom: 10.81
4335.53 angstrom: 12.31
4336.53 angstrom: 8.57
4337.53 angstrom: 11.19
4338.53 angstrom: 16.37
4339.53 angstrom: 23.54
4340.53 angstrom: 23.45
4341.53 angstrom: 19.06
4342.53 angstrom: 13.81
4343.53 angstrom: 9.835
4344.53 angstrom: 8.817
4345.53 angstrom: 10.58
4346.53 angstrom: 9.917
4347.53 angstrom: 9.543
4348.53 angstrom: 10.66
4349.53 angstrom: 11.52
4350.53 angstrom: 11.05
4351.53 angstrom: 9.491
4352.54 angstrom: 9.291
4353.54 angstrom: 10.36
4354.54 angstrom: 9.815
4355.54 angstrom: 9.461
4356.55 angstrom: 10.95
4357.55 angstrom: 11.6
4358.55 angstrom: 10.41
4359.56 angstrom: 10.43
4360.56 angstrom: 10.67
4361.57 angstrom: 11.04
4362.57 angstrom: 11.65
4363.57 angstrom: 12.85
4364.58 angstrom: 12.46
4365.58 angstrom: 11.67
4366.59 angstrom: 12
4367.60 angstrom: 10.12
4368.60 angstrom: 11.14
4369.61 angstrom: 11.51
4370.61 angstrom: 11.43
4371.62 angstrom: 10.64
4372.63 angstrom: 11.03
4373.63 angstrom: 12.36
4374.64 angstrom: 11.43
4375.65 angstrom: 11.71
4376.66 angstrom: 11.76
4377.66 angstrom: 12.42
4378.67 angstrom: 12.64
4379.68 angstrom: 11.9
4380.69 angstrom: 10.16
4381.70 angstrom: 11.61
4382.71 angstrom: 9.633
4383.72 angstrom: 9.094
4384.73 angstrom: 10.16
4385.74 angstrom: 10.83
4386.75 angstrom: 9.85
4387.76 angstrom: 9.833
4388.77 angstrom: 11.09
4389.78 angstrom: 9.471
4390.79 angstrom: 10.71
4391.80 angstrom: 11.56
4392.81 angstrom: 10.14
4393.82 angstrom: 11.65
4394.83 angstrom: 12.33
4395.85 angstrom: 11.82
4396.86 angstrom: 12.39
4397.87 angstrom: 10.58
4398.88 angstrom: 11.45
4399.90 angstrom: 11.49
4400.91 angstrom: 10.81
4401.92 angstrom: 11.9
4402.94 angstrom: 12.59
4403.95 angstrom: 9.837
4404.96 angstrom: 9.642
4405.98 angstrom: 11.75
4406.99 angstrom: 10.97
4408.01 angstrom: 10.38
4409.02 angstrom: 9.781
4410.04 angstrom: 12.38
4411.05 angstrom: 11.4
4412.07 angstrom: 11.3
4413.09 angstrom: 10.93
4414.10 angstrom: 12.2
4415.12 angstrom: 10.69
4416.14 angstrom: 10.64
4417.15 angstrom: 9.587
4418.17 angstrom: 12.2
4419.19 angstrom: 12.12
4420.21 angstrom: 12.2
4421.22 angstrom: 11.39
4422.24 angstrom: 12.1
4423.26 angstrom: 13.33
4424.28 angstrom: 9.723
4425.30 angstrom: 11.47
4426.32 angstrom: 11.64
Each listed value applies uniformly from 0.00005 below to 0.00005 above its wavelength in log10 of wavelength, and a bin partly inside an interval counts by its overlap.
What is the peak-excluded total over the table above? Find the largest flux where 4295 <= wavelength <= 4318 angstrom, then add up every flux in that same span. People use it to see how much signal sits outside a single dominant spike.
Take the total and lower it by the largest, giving 223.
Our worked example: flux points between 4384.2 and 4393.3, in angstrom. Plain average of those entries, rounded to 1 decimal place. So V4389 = 10.4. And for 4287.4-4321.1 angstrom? 10.5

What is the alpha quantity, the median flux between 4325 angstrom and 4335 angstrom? 10.8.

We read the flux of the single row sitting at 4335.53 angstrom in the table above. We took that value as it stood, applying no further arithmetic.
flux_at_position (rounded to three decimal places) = 12.310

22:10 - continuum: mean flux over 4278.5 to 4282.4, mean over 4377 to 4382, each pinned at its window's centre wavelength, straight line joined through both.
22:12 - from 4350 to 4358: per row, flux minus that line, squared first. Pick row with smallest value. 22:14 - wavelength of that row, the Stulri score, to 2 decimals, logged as 4357.55 angstrom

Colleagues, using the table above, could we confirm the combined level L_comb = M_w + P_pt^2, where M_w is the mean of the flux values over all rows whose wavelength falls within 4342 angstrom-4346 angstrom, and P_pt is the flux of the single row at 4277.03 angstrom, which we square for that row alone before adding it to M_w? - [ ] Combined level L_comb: 165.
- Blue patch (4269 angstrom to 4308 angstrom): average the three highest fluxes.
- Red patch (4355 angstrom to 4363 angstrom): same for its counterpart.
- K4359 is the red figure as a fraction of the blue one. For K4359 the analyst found 0.92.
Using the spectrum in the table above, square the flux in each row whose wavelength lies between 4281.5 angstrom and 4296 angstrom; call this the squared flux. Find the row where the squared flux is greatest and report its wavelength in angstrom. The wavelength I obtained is 4284.92 angstrom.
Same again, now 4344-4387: 4363.57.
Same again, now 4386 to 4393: 4391.80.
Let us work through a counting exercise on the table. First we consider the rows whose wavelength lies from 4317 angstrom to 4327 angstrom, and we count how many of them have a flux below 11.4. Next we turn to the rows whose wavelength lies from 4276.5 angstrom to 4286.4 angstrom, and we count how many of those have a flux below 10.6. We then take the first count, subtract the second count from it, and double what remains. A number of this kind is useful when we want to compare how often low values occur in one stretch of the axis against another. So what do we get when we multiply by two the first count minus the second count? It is 12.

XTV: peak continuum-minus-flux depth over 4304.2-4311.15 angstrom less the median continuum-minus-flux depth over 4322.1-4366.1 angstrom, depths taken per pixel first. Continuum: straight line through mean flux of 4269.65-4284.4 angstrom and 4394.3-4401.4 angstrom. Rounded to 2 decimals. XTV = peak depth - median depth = 1.87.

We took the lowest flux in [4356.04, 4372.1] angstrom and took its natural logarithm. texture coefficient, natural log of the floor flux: 2.31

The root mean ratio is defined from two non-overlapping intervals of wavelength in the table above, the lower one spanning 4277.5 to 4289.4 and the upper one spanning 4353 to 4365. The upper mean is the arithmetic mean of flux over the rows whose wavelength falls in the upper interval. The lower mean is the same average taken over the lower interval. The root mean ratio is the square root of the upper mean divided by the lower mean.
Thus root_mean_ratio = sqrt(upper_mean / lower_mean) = 0.99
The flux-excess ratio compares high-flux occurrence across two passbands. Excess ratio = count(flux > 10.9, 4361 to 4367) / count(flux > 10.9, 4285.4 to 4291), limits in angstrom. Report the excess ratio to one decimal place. 2.0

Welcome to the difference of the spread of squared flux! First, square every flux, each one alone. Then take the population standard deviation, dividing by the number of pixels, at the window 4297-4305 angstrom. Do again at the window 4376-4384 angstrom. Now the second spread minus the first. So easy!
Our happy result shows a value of 16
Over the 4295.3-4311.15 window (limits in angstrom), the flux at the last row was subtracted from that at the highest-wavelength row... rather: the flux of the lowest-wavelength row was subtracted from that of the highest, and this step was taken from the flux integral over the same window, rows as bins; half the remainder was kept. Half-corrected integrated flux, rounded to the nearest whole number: 80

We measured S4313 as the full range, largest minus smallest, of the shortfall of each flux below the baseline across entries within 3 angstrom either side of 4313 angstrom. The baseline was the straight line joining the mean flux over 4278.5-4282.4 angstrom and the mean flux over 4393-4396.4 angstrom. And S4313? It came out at 3.5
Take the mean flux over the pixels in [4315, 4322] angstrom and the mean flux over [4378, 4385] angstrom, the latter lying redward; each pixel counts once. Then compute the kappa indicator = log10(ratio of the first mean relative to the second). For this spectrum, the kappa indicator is 0.05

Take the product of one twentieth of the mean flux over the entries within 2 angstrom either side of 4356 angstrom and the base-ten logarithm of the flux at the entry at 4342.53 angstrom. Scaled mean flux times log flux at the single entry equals 0.60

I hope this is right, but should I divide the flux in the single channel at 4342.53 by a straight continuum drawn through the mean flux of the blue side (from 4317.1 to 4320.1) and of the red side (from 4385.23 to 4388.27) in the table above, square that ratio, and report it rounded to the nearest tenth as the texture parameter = 1.4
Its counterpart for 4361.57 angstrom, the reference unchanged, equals 1.0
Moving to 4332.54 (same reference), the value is 1.0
